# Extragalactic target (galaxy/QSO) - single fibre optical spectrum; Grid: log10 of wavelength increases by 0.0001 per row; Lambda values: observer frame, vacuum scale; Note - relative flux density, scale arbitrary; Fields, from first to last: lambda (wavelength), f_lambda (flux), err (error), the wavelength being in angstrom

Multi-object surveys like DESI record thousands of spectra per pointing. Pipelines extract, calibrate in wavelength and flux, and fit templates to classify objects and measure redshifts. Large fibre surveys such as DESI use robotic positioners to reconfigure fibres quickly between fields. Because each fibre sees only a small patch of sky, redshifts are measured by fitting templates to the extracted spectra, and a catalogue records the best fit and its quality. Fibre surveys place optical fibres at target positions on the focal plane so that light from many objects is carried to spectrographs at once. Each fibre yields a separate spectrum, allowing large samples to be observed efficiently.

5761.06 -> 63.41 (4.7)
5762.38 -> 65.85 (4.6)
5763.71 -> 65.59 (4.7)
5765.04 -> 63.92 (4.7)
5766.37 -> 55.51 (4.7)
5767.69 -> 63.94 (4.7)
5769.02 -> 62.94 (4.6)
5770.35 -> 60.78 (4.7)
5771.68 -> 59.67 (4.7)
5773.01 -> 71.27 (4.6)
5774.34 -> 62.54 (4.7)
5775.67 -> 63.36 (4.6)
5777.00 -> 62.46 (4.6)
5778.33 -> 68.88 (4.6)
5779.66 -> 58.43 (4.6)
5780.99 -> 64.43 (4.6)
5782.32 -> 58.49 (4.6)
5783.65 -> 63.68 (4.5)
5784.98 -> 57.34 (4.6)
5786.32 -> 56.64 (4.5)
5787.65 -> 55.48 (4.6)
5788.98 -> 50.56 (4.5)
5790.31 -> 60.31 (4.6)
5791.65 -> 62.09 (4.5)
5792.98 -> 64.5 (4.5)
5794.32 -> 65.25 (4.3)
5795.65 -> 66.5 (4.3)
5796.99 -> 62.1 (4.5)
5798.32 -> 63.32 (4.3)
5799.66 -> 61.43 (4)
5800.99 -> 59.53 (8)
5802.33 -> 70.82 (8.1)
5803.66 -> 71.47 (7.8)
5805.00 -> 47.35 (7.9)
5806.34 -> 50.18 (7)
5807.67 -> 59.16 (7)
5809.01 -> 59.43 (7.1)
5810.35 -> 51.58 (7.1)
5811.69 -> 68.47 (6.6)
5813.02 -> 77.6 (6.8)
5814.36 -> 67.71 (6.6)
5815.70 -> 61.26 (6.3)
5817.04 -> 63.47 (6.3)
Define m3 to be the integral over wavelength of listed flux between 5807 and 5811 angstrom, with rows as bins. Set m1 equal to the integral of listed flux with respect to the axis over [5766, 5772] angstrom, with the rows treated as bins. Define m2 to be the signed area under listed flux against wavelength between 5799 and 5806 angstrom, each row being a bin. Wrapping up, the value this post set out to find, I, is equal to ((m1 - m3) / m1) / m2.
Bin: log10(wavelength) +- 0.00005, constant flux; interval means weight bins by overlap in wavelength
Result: 0.0009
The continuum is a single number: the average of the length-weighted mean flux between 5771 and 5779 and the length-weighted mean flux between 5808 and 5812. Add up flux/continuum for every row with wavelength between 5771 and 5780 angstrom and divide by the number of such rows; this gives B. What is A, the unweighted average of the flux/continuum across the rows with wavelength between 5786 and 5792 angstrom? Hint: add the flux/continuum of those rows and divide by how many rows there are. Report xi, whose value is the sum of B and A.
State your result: 1.956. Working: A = 0.92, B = 1.03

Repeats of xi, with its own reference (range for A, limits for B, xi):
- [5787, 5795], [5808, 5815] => 2.018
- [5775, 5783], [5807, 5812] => 1.980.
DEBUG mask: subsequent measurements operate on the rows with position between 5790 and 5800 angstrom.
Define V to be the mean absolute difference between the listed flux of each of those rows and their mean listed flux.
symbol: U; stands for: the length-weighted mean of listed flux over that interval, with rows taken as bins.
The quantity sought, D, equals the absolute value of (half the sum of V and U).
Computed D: 32.5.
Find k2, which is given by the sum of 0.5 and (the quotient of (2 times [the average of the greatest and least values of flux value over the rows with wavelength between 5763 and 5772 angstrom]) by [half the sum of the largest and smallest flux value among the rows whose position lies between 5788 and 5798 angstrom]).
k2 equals 2.57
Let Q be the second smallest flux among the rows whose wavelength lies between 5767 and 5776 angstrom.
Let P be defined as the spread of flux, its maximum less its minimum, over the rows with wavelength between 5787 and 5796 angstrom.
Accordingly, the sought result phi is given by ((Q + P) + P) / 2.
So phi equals 46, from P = 16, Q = 60.78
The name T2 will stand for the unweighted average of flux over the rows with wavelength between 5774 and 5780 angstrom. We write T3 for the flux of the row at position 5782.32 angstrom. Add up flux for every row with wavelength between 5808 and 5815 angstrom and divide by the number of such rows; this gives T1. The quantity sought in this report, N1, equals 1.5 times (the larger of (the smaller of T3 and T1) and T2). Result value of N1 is 94.7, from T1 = 65.0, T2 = 63.1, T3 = 58.49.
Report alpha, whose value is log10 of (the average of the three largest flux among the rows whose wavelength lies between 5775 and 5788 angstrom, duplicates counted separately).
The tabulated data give 1.82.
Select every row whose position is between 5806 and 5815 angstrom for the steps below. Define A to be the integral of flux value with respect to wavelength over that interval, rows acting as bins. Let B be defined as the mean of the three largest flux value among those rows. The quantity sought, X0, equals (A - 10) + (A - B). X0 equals 1043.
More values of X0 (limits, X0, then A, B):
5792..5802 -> 1193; 634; 65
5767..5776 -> 1067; 571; 66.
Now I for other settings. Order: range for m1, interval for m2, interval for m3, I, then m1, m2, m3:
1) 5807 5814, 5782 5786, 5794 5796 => 0.0029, 444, 238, 132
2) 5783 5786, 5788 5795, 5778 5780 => 0.0007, 180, 422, 127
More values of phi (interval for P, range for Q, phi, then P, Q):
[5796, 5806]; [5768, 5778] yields 55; 24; 60.78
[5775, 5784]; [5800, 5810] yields 36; 10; 50.18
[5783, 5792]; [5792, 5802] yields 44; 13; 61.43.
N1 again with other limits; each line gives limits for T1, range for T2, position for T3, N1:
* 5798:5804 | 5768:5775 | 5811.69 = 98.0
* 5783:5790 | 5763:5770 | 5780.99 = 93.6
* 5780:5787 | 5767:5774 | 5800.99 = 95.6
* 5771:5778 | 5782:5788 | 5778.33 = 95.8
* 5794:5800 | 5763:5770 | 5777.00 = 93.7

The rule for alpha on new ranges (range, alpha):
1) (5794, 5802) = 1.81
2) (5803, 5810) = 1.80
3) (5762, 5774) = 1.83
